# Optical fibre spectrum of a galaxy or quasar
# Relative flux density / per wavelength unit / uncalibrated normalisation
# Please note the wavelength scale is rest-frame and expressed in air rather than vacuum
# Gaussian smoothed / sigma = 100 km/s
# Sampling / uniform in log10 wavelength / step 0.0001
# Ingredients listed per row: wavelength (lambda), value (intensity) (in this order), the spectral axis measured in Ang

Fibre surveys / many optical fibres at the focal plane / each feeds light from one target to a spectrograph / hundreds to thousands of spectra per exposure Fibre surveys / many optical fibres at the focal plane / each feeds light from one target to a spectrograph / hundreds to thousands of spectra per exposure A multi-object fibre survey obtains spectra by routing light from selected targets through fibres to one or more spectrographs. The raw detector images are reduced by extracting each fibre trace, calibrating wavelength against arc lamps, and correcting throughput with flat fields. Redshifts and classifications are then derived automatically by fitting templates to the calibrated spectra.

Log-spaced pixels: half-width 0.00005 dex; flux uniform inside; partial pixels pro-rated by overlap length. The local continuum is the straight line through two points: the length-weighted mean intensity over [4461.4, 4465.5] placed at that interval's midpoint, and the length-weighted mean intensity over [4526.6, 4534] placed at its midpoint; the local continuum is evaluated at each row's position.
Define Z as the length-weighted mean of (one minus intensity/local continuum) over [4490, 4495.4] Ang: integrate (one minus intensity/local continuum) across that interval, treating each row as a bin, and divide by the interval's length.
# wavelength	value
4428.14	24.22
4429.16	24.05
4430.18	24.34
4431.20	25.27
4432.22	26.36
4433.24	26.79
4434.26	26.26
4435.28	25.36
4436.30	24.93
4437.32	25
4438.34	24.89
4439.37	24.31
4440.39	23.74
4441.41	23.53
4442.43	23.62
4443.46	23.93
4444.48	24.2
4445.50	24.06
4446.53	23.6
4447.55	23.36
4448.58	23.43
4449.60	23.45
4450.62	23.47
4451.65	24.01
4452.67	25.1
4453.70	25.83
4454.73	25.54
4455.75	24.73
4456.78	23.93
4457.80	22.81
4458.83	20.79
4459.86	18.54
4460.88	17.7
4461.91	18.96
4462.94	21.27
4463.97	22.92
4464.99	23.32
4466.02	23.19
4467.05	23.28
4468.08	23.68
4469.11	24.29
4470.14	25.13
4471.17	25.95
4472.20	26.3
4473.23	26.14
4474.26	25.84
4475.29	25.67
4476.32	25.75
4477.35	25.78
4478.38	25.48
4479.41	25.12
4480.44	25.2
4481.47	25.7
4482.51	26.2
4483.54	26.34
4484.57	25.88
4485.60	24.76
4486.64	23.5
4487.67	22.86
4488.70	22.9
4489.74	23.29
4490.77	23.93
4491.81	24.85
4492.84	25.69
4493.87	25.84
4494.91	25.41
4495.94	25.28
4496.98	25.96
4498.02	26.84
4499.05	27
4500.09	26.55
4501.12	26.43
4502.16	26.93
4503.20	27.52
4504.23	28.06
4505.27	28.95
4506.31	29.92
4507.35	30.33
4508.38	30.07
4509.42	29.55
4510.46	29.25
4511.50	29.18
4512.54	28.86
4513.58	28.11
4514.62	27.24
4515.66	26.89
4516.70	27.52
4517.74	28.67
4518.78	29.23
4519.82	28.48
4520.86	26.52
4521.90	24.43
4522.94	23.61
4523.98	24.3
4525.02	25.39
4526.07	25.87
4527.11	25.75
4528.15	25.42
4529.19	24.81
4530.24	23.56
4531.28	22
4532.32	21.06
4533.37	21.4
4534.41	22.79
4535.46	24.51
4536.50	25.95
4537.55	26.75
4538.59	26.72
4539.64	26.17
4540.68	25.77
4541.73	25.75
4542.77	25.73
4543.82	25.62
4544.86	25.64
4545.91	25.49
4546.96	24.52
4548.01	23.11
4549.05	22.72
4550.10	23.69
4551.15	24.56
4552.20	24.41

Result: -0.118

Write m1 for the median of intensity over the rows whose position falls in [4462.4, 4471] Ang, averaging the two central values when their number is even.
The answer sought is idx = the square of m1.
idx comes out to 543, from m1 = 23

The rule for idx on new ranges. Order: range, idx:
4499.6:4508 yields 772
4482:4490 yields 582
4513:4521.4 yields 774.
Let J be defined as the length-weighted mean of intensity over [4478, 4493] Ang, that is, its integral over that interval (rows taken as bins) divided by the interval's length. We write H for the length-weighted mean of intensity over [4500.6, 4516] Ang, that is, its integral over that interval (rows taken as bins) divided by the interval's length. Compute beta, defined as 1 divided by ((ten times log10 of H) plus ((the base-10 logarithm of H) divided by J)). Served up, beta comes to 0.0685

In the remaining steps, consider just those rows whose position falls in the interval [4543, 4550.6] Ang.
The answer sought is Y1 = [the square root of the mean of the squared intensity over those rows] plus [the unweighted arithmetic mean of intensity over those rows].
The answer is 49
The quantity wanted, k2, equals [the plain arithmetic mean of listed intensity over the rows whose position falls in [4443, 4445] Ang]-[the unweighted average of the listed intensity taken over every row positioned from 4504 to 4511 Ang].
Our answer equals -5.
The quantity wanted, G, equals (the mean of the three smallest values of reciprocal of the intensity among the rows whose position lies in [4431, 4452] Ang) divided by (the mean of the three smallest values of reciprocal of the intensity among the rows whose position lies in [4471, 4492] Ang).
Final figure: 0.99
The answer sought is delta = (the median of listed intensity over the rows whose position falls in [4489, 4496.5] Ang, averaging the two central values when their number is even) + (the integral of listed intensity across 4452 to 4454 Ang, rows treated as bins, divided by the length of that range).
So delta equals 51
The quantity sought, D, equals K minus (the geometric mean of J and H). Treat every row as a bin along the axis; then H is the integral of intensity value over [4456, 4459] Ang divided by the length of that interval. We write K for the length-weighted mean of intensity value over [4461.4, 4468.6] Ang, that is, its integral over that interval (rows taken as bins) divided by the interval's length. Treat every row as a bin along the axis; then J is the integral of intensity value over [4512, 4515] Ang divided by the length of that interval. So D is -3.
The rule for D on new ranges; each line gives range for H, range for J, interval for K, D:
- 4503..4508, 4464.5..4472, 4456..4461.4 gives -6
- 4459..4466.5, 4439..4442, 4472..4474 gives 4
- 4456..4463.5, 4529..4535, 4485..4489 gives 2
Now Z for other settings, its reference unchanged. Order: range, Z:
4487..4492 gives -0.051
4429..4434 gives -0.227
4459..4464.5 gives 0.076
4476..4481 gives -0.155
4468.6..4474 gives -0.171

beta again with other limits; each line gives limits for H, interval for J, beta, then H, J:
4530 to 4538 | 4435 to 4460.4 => 0.0727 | 23.5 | 23.8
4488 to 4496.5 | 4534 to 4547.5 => 0.0716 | 24.6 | 25.5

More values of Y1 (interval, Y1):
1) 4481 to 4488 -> 50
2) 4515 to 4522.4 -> 55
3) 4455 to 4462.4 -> 42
